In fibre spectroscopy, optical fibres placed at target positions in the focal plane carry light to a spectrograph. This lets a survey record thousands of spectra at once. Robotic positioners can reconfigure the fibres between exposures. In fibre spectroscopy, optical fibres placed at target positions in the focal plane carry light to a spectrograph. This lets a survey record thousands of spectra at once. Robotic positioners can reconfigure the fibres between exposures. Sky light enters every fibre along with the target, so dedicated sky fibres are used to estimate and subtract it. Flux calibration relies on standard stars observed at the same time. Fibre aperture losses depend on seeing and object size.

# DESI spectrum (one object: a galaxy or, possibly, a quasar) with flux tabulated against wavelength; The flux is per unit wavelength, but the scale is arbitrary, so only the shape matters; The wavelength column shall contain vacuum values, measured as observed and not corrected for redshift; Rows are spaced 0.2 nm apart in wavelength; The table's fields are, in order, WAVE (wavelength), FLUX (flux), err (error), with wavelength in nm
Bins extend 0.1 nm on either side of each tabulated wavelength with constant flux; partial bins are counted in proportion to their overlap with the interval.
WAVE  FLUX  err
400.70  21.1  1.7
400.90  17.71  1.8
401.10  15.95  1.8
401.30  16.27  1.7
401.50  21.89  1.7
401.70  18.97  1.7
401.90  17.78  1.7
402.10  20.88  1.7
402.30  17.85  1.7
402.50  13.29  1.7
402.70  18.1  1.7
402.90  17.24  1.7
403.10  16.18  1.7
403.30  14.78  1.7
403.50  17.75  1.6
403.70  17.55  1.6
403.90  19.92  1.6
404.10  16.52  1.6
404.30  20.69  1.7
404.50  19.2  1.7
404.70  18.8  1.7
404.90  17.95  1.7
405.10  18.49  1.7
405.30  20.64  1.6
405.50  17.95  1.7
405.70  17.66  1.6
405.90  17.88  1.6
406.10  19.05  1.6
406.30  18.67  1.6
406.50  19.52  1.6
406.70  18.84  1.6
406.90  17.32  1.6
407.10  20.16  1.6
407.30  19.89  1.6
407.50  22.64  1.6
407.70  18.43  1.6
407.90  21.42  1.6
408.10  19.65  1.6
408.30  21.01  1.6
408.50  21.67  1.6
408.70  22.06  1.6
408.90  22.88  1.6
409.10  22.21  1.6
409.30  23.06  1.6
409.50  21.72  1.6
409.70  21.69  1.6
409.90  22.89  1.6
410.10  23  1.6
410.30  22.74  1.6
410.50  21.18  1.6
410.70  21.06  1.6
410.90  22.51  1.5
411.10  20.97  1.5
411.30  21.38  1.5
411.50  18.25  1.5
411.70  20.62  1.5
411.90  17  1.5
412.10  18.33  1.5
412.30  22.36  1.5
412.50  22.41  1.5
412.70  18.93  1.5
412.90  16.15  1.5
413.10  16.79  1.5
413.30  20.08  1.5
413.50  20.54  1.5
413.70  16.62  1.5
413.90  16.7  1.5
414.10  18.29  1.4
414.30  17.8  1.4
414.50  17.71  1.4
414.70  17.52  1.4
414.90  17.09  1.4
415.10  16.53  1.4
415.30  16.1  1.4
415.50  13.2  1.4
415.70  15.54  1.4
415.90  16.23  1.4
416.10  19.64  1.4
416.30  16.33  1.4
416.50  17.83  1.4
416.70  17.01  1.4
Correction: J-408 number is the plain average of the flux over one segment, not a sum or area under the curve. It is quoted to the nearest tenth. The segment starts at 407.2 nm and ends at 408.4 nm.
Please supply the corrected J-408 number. 20.5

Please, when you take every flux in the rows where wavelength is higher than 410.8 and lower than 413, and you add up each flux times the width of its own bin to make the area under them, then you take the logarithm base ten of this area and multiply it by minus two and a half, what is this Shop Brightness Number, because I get -4.1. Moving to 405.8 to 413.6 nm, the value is -5.5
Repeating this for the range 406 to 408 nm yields -4.0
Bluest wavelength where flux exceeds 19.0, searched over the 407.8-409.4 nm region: 407.90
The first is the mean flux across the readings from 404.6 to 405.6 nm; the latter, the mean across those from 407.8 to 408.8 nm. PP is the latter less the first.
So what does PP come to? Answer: 2.4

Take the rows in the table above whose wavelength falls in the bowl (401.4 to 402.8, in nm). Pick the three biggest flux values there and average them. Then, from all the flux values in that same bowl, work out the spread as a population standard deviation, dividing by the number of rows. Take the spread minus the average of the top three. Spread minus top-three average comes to -18.0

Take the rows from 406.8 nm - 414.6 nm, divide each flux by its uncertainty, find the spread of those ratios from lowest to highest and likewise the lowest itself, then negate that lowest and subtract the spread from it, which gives -15.0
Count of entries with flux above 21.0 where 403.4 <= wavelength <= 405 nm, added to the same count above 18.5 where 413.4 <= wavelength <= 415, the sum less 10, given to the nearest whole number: -9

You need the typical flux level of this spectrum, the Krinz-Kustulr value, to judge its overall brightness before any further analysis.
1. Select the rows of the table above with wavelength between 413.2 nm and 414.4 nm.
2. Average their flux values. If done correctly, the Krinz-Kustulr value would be 18.3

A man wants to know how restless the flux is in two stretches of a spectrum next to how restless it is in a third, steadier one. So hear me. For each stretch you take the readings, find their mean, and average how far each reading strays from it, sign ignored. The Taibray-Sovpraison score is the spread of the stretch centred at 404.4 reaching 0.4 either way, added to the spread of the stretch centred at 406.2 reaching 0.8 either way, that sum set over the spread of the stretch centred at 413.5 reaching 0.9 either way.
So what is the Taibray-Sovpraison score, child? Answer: 1.38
